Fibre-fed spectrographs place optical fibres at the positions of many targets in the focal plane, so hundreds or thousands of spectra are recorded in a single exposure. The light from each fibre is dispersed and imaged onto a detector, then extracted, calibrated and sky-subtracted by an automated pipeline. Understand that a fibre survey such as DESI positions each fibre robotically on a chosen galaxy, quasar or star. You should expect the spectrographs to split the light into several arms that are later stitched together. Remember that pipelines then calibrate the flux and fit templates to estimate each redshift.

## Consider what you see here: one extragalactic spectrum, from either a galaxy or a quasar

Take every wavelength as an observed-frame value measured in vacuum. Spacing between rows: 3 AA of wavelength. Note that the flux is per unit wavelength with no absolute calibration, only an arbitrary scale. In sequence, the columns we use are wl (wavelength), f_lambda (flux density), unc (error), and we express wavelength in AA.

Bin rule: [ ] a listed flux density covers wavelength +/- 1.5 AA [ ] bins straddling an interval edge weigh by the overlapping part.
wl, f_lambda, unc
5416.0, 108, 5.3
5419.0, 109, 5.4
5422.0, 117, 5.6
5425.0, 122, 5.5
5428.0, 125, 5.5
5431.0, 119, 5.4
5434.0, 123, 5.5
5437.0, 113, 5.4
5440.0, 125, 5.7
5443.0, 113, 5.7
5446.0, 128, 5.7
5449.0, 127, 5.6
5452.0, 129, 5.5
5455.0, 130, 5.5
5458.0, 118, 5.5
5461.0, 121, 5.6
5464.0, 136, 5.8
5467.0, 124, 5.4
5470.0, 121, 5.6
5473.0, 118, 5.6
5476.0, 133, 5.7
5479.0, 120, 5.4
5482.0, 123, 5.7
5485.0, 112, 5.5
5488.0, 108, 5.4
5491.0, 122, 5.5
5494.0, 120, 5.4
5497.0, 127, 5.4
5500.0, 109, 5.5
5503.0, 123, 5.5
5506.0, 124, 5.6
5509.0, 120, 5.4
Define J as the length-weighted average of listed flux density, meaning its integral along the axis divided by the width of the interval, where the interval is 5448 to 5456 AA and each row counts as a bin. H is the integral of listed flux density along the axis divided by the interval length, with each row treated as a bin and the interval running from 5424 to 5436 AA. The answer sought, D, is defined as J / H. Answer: 1.056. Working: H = 122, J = 129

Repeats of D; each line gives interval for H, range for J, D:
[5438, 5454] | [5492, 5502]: 0.958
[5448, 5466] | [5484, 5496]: 0.916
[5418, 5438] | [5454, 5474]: 1.045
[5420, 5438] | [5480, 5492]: 0.970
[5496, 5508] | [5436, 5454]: 1.021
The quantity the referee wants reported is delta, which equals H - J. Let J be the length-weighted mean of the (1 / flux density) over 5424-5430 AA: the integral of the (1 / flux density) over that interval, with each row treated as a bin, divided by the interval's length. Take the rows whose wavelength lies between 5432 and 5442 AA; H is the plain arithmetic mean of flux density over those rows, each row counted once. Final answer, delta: 120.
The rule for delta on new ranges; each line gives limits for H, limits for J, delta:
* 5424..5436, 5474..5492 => 122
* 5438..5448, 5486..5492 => 122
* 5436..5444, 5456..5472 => 117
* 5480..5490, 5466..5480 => 114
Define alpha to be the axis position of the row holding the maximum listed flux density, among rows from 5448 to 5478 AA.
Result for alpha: 5464.0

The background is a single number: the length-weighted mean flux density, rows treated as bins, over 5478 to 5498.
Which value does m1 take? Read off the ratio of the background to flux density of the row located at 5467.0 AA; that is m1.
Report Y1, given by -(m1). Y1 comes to -0.96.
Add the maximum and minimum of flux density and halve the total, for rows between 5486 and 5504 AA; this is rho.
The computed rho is 117.5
